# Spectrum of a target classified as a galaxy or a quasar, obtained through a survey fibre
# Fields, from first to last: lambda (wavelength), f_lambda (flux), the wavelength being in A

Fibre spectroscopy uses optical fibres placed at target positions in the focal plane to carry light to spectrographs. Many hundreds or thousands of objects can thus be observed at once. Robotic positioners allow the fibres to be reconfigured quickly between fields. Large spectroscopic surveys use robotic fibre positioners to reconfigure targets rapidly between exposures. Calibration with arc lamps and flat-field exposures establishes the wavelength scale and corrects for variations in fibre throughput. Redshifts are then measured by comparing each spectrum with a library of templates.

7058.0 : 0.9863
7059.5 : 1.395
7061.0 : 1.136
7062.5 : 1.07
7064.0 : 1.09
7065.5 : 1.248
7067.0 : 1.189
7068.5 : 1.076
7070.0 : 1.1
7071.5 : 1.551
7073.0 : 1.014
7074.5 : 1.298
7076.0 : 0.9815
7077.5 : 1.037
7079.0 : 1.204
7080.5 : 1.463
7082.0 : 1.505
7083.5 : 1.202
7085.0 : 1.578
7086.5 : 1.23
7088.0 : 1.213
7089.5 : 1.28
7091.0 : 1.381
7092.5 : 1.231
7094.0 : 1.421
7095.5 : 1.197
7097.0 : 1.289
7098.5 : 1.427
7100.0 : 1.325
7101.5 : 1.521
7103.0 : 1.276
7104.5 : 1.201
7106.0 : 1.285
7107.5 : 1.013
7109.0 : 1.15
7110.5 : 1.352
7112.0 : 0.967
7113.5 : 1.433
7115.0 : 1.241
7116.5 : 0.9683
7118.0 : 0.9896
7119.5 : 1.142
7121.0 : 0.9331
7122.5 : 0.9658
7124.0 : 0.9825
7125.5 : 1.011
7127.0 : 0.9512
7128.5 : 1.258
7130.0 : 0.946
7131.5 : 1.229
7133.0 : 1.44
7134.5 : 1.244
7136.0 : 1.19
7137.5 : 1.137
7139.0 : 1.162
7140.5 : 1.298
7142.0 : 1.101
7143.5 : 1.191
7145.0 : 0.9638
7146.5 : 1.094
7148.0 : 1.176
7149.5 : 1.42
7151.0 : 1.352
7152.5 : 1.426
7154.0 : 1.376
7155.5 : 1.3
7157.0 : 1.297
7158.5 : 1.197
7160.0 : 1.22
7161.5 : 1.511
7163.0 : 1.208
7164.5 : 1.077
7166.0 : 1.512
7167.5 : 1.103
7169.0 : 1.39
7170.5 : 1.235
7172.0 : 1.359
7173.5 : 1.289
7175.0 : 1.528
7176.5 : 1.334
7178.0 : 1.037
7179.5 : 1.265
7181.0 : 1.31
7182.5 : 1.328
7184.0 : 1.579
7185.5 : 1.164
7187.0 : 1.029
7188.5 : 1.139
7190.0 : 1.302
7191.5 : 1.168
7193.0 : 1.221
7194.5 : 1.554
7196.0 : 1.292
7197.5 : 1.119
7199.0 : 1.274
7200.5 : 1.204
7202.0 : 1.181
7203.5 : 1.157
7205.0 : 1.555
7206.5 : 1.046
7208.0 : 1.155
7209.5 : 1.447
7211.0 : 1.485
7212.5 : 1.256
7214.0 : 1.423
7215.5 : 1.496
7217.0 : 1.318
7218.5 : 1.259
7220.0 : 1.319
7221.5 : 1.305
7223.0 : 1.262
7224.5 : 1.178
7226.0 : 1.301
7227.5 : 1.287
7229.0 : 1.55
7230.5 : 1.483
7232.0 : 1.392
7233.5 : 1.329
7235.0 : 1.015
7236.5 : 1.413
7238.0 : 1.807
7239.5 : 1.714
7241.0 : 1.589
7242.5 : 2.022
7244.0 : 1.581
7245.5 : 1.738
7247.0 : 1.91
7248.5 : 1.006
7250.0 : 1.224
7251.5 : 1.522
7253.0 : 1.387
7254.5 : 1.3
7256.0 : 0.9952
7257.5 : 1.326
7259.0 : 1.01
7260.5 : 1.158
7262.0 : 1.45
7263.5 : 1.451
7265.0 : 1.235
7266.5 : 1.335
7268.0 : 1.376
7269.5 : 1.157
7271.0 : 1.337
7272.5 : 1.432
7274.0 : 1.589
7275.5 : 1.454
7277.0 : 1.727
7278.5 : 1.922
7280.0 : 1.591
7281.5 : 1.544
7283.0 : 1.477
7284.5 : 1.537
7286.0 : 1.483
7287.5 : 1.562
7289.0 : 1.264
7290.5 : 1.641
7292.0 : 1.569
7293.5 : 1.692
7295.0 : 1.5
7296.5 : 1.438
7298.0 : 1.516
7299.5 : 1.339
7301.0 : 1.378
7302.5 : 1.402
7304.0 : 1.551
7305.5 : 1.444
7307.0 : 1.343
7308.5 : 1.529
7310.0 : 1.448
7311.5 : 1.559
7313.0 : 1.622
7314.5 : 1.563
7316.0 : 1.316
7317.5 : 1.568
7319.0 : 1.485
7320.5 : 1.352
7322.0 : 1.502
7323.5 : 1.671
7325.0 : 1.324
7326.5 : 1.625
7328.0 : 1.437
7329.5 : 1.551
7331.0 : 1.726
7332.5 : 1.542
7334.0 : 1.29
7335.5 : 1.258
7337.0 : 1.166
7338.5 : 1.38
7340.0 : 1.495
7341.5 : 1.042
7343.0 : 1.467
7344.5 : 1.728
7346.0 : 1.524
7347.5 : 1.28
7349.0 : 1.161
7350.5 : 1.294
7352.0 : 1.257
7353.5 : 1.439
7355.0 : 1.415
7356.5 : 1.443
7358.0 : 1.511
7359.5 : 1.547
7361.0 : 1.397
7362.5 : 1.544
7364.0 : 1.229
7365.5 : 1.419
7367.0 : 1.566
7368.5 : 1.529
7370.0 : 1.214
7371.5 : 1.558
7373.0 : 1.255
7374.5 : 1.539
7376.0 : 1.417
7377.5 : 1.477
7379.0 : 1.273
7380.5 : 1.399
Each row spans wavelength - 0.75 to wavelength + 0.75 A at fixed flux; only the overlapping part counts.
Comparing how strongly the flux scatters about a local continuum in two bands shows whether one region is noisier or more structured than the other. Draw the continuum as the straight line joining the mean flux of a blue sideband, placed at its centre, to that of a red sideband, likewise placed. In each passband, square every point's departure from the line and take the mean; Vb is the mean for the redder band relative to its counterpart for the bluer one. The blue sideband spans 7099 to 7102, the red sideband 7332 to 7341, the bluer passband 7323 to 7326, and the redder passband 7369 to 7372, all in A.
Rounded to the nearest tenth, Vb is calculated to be 0.6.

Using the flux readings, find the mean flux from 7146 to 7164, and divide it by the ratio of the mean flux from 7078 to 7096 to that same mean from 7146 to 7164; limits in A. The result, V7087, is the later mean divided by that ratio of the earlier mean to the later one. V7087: 1.27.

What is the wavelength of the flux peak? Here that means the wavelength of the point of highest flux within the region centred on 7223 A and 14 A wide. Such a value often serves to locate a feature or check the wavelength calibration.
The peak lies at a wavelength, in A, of 7229.0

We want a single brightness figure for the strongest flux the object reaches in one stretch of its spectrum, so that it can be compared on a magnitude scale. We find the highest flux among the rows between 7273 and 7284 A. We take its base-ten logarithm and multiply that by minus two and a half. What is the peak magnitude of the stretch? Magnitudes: -0.71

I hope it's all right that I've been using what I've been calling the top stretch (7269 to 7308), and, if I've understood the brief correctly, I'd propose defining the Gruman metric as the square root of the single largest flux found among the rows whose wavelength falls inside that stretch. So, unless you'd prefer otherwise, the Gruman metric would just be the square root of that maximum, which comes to 1.39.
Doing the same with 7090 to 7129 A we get 1.23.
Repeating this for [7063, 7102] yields 1.26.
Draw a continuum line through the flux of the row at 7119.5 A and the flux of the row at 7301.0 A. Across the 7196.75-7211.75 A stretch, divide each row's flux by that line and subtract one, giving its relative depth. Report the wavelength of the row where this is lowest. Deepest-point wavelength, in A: 7206.5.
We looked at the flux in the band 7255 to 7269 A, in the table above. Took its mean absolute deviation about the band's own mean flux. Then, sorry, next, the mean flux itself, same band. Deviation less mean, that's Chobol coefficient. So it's -1.12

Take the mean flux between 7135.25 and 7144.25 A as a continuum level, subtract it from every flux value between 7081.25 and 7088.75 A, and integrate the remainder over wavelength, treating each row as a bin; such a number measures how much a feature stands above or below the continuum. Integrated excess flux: 1.2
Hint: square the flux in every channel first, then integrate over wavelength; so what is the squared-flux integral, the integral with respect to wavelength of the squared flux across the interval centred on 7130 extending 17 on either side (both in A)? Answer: 44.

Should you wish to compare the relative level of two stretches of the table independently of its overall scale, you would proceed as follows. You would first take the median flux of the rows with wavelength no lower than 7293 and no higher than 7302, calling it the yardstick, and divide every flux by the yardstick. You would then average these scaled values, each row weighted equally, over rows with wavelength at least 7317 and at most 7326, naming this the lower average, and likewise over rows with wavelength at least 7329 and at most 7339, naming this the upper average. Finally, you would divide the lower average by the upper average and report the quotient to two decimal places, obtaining 1.05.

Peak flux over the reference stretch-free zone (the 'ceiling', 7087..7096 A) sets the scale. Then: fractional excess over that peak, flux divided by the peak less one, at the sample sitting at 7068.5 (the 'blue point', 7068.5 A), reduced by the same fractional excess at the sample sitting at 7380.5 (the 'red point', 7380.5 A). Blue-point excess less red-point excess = -0.23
